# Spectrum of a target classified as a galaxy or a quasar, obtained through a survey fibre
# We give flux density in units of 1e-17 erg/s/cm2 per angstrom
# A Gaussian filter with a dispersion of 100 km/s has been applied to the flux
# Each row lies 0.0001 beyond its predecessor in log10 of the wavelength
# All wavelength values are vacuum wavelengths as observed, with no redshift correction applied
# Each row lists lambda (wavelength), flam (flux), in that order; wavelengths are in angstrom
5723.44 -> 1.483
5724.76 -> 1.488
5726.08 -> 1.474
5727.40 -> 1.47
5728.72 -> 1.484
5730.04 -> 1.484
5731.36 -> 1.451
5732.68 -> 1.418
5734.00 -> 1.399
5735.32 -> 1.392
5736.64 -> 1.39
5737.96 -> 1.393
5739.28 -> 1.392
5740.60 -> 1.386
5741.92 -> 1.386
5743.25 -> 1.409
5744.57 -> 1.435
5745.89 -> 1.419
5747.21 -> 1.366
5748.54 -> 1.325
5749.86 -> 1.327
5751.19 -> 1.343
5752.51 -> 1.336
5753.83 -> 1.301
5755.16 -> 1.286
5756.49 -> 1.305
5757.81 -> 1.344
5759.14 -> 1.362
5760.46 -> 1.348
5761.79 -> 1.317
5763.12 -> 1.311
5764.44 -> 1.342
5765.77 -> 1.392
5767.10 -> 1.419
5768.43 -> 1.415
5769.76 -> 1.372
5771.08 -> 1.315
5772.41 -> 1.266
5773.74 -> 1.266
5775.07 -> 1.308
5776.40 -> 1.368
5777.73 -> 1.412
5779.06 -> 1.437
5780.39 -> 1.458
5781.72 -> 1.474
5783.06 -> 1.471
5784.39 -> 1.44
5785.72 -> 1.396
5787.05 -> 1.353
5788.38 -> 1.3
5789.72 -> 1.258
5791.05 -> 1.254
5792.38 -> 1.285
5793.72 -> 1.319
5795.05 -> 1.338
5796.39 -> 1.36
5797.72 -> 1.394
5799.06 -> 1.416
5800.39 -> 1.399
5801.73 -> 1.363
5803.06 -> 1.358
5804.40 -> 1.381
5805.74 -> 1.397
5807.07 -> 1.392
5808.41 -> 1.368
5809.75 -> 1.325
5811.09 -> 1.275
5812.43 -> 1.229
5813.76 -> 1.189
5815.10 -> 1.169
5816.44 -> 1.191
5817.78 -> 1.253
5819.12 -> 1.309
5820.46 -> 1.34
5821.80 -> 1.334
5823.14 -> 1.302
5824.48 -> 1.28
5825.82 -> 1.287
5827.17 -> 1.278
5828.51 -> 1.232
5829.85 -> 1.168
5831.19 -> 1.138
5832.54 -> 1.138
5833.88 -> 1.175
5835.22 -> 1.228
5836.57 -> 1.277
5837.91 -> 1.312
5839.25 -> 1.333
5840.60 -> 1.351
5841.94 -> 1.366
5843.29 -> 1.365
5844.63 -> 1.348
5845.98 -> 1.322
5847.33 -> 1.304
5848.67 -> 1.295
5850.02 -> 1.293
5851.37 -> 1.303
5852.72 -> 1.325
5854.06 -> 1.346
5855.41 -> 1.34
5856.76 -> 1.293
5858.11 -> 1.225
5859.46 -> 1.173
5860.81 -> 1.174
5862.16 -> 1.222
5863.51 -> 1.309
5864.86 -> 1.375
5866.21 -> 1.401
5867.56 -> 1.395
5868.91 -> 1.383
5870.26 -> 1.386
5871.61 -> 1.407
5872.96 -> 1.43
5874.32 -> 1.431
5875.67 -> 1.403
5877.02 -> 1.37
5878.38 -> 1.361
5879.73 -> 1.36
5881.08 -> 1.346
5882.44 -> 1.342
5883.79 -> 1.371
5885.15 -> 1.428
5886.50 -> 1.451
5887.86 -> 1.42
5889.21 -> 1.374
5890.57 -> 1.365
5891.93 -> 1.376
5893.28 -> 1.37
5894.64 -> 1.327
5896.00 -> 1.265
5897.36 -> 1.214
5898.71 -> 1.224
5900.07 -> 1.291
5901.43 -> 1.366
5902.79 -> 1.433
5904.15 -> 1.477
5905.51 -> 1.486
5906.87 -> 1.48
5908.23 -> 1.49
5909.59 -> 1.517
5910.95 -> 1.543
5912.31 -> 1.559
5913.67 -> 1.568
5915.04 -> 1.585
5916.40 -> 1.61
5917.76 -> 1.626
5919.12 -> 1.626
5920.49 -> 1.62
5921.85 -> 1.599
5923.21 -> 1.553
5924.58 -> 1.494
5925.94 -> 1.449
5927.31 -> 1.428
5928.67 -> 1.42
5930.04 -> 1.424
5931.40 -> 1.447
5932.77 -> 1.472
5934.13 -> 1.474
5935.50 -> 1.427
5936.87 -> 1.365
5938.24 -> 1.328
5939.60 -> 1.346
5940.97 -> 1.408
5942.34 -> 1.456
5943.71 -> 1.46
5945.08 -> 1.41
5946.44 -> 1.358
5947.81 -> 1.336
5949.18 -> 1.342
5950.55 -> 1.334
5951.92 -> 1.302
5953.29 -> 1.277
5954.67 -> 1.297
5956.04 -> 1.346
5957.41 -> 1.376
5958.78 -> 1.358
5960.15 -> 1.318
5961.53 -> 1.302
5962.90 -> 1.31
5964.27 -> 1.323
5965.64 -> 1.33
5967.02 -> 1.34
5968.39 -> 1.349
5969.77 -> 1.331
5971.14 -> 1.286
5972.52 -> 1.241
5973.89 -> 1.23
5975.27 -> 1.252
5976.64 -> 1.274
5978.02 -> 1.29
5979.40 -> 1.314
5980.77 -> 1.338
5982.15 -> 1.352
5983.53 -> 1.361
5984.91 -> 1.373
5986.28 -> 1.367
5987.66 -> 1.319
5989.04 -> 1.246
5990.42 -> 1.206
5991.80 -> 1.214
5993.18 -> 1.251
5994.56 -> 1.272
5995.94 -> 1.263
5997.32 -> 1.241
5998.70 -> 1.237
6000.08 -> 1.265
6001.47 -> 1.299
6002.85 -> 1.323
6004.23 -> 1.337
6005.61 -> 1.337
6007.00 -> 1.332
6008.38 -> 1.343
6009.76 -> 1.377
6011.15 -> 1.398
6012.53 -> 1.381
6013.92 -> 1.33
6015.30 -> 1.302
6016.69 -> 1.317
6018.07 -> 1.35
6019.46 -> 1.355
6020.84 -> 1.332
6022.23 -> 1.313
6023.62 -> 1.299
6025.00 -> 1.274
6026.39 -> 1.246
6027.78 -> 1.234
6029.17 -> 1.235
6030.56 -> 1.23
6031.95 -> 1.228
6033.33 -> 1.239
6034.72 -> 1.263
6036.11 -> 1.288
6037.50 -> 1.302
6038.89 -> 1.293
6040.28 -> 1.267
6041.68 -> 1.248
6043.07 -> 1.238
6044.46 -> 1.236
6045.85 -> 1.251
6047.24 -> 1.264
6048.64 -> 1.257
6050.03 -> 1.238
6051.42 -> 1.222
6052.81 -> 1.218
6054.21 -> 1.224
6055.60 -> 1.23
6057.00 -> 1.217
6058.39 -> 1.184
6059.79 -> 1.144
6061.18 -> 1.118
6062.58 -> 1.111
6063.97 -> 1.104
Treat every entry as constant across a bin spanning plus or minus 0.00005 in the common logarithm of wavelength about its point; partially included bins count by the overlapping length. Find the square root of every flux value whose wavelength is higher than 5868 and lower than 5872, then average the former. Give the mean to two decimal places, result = 1.18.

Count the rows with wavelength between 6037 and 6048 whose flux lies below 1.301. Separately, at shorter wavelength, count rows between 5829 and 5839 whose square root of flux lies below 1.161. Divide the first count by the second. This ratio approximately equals 1.0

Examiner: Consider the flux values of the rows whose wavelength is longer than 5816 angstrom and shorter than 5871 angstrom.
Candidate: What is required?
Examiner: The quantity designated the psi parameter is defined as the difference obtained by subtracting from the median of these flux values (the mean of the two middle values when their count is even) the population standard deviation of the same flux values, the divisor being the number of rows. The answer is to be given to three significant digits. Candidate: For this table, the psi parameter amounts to 1.23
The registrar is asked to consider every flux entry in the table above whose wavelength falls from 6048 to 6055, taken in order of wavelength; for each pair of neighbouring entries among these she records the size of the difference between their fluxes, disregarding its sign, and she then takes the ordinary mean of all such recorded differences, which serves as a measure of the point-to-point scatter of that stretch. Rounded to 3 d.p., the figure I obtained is 0.011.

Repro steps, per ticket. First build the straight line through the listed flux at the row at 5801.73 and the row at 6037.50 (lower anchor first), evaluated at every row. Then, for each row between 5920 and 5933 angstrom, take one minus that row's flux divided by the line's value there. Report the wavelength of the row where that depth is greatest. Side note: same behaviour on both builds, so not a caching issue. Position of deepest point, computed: 5928.67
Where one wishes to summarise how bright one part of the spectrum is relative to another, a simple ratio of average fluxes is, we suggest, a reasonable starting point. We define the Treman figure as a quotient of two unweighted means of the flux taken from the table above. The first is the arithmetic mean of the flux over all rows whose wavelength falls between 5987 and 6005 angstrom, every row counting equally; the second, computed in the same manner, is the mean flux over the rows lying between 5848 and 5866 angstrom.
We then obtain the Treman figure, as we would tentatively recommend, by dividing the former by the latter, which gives 0.99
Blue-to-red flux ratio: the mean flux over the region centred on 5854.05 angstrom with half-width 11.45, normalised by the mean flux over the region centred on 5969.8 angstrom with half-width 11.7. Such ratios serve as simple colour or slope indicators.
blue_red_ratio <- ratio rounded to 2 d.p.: 0.99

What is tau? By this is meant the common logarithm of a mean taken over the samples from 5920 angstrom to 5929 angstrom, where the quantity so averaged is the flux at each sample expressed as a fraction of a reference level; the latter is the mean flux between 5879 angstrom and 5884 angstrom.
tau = 0.047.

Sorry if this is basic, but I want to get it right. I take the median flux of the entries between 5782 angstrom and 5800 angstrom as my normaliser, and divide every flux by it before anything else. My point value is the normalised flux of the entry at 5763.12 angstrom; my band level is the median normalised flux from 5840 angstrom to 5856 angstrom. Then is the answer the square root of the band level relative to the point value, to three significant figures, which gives 1.01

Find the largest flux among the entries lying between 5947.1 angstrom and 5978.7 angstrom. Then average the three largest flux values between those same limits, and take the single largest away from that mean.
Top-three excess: -0.015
